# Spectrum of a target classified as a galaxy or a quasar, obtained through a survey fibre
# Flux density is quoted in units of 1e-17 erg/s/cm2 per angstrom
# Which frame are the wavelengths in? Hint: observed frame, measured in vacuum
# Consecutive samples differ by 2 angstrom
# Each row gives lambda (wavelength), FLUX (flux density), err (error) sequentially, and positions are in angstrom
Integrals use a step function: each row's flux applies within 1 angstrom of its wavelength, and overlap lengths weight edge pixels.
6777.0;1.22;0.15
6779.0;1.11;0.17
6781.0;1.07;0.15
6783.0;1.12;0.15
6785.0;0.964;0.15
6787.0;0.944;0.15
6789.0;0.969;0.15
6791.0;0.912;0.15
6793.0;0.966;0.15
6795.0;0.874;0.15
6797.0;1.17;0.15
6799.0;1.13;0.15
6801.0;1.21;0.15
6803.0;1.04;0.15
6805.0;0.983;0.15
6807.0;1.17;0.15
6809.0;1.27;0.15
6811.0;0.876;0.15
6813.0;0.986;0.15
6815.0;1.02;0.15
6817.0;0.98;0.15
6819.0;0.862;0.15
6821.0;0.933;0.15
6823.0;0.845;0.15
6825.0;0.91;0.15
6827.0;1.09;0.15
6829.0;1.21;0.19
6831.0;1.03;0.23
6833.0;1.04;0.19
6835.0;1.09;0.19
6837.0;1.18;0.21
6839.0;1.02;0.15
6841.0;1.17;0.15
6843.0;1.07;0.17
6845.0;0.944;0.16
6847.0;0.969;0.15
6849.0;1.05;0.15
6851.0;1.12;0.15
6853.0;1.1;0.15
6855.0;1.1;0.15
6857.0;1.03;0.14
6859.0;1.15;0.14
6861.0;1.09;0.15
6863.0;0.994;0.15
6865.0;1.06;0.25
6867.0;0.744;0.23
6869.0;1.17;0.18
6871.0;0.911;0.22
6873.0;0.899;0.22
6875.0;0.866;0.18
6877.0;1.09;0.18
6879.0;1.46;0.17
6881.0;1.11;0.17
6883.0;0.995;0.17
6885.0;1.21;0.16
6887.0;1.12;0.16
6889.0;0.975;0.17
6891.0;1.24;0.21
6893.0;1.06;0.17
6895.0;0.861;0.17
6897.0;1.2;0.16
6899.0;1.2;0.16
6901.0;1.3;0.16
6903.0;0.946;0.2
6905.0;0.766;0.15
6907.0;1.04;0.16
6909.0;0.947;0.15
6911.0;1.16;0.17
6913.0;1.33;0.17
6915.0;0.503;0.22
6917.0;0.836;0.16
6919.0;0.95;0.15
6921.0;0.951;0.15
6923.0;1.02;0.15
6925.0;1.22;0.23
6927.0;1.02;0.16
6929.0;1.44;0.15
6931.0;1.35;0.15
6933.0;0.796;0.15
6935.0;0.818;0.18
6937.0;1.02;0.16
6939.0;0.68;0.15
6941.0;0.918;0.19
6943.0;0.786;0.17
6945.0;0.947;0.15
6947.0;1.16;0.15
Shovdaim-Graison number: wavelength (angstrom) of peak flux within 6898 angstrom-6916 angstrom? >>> 6913.0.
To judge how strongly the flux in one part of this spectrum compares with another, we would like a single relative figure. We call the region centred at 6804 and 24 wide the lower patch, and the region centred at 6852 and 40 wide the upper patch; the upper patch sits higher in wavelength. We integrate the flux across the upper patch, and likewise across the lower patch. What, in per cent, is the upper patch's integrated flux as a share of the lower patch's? 165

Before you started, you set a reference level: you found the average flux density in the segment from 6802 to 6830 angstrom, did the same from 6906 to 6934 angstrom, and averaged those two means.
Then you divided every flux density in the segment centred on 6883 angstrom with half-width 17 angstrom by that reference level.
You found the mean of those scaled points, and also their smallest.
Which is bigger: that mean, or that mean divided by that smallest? 1.43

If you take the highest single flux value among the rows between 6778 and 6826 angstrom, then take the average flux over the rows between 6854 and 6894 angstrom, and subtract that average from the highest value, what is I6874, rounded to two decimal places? 0.21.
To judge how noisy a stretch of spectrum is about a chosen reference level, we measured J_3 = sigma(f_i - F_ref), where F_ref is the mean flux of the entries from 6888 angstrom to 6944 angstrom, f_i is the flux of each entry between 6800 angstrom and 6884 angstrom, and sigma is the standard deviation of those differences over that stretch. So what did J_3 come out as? 0.13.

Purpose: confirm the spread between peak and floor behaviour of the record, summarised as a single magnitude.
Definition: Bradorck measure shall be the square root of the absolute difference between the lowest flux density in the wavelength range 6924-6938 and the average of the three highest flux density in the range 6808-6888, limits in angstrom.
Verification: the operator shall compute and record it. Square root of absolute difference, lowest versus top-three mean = 0.72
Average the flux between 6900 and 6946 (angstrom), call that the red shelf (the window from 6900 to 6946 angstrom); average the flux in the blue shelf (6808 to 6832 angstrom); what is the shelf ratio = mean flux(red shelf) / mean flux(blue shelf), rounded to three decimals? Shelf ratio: 0.988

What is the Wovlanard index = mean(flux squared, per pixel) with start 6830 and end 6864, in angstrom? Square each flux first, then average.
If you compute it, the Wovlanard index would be 1.14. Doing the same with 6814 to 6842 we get 1.07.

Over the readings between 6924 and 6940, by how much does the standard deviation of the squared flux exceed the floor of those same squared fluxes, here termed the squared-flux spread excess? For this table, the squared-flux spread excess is 0.1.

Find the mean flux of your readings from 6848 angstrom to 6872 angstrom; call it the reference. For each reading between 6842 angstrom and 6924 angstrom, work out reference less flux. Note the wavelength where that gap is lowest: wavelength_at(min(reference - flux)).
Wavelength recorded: 6879.0 angstrom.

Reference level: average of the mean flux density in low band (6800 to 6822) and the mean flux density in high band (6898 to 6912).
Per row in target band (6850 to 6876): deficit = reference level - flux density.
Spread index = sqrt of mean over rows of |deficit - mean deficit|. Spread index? 0.32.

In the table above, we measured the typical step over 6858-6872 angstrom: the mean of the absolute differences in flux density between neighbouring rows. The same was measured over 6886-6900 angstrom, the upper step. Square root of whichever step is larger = 0.451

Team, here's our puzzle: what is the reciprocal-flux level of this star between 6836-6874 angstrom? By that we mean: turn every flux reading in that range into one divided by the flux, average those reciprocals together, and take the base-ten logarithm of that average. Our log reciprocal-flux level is -0.012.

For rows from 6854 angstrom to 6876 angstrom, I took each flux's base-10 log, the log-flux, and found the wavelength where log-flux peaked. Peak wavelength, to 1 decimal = 6869.0 angstrom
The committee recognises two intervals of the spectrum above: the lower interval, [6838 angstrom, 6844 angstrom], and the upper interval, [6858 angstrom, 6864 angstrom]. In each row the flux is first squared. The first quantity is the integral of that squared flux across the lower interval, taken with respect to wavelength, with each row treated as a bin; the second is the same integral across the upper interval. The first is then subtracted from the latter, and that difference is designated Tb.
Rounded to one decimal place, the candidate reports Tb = -0.1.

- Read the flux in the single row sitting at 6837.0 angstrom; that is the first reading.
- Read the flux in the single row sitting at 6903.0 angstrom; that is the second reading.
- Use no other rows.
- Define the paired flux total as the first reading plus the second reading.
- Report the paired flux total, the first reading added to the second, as 2.13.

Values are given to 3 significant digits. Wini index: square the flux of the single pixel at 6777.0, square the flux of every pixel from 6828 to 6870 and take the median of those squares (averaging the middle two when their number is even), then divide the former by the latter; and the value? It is 1.30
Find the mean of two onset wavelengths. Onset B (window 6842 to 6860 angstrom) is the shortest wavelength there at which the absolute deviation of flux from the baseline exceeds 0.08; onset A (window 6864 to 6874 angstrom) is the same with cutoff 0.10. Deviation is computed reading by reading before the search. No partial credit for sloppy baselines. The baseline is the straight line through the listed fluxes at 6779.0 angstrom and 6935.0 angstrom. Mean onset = 6858 angstrom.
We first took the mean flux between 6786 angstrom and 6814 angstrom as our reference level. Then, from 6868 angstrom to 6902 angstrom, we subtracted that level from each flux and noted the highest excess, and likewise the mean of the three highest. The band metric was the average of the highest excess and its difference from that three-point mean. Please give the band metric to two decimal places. 0.28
